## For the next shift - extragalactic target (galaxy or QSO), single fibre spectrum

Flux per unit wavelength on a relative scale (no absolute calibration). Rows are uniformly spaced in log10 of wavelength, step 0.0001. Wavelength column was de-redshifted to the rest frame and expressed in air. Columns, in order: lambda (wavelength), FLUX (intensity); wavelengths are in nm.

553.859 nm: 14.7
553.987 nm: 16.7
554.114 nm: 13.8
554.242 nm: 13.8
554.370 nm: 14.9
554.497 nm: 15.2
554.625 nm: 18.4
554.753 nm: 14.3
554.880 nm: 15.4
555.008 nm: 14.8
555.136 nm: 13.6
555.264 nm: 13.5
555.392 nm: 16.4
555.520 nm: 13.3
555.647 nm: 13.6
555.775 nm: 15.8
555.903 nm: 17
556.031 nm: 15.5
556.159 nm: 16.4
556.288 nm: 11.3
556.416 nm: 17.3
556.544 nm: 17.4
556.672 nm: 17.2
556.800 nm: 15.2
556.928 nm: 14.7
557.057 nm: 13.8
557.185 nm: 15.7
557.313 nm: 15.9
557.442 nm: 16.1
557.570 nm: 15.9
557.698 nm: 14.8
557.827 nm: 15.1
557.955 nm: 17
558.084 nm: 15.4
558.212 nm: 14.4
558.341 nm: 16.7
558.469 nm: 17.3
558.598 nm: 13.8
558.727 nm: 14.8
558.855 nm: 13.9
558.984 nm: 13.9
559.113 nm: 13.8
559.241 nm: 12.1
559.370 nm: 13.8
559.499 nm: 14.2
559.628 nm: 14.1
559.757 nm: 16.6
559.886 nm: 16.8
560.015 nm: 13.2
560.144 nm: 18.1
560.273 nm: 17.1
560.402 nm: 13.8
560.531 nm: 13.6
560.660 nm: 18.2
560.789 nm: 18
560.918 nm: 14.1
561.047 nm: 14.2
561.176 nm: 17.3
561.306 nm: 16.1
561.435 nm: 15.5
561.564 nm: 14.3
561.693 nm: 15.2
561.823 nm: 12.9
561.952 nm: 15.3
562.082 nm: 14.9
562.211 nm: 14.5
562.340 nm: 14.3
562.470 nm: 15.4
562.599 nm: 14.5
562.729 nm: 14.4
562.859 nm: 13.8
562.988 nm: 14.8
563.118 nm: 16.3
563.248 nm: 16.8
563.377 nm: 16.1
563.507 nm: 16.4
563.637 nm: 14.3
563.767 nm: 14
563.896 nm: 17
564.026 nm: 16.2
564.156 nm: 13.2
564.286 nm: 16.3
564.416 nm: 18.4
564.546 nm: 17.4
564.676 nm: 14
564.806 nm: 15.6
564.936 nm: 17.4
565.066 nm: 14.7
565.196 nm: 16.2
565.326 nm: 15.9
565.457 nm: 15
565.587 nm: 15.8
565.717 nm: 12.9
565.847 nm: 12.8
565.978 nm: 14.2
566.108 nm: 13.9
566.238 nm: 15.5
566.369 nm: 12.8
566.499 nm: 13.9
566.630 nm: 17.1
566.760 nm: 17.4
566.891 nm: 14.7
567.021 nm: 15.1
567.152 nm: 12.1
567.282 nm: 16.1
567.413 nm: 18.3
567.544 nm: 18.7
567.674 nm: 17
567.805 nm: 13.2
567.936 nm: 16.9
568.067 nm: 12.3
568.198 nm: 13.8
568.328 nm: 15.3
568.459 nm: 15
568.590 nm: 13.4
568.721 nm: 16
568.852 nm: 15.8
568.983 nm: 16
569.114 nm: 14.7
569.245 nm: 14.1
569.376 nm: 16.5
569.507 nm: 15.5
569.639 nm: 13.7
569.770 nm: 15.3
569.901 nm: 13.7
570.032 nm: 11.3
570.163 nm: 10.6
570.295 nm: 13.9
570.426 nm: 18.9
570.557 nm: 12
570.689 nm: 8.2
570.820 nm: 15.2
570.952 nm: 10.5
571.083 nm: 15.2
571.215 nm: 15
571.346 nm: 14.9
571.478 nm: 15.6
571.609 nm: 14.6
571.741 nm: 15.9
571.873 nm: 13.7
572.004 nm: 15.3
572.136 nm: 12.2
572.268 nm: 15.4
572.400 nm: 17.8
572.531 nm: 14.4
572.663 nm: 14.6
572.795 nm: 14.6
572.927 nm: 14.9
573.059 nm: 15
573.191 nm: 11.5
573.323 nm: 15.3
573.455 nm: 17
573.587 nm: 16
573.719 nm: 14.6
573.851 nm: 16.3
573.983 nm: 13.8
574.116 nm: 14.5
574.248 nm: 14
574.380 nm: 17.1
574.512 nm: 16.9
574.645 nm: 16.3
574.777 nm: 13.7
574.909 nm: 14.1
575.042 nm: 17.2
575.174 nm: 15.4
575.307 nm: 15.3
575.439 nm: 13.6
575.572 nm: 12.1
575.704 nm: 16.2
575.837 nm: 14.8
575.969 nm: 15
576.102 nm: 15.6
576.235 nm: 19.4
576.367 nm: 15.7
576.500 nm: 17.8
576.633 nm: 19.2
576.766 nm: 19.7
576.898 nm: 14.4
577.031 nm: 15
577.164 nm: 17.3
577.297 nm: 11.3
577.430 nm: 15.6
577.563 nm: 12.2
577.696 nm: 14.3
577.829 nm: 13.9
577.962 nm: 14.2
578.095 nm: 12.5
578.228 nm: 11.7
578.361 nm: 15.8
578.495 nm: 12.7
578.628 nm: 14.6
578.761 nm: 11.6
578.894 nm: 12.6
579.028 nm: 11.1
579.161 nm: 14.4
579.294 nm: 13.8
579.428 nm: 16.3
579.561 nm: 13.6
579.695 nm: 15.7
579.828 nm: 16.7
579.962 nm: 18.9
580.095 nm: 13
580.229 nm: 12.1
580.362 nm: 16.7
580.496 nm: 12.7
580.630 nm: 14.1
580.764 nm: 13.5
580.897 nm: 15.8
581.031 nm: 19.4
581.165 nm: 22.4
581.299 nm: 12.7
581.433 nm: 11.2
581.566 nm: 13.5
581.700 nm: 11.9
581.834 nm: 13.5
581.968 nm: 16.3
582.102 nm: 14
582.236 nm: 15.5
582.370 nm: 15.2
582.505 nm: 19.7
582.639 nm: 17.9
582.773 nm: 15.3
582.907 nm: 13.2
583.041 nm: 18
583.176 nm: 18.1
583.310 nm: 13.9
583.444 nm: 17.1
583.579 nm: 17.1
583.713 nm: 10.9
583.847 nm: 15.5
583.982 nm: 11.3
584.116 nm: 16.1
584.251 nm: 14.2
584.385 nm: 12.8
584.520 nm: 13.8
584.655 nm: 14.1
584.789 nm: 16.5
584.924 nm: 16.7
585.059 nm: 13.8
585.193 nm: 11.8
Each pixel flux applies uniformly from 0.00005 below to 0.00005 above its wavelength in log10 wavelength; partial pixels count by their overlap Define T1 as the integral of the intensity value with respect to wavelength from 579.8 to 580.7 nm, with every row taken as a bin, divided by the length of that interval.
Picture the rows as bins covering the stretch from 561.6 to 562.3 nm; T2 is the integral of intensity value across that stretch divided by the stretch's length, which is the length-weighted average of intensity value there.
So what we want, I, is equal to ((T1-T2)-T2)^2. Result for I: 205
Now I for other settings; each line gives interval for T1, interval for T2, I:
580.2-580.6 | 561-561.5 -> 311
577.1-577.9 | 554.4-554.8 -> 317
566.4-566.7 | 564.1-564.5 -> 287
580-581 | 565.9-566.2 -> 194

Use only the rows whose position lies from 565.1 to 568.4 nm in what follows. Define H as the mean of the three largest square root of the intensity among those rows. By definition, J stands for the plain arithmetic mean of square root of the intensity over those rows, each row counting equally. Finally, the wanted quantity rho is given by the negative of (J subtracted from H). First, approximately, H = 4.26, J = 3.876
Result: -0.38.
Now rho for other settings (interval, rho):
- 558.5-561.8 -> -0.38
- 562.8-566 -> -0.29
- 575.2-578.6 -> -0.54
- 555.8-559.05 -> -0.24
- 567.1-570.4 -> -0.41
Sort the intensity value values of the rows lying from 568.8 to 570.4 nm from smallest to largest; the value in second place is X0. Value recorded 11.3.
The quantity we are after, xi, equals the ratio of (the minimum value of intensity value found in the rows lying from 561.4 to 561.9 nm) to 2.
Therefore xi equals 6.45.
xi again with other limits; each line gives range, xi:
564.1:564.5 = 6.60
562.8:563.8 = 6.90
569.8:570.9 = 4.10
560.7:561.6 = 7.05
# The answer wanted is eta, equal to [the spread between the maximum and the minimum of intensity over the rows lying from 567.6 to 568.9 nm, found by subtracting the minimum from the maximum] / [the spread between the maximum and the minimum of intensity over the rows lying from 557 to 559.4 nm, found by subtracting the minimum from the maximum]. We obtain 0.9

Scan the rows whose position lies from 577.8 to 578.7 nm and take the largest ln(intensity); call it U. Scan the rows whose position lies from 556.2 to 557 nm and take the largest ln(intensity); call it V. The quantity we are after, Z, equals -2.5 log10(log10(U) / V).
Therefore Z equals 2.03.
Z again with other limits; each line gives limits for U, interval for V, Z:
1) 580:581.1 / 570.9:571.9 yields 1.92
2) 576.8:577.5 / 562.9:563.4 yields 1.98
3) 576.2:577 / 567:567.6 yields 1.98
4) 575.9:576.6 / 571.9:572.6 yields 1.96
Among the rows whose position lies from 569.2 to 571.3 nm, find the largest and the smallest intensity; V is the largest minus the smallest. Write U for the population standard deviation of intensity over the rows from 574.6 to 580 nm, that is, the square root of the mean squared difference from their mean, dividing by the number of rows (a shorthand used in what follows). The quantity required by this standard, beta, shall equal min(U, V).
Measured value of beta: 2.20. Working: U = 2.20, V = 11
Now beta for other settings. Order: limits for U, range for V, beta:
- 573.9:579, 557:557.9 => 2.11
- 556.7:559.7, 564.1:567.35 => 1.22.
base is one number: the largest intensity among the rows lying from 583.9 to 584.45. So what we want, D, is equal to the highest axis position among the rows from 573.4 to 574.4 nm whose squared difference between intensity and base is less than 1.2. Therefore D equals 574.380 nm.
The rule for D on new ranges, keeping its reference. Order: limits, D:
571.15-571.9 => 571.741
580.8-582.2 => 581.968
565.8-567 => 566.630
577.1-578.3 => 577.430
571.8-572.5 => 572.268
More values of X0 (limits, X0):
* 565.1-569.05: 12.3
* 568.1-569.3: 13.8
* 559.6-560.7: 13.6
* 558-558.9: 13.9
